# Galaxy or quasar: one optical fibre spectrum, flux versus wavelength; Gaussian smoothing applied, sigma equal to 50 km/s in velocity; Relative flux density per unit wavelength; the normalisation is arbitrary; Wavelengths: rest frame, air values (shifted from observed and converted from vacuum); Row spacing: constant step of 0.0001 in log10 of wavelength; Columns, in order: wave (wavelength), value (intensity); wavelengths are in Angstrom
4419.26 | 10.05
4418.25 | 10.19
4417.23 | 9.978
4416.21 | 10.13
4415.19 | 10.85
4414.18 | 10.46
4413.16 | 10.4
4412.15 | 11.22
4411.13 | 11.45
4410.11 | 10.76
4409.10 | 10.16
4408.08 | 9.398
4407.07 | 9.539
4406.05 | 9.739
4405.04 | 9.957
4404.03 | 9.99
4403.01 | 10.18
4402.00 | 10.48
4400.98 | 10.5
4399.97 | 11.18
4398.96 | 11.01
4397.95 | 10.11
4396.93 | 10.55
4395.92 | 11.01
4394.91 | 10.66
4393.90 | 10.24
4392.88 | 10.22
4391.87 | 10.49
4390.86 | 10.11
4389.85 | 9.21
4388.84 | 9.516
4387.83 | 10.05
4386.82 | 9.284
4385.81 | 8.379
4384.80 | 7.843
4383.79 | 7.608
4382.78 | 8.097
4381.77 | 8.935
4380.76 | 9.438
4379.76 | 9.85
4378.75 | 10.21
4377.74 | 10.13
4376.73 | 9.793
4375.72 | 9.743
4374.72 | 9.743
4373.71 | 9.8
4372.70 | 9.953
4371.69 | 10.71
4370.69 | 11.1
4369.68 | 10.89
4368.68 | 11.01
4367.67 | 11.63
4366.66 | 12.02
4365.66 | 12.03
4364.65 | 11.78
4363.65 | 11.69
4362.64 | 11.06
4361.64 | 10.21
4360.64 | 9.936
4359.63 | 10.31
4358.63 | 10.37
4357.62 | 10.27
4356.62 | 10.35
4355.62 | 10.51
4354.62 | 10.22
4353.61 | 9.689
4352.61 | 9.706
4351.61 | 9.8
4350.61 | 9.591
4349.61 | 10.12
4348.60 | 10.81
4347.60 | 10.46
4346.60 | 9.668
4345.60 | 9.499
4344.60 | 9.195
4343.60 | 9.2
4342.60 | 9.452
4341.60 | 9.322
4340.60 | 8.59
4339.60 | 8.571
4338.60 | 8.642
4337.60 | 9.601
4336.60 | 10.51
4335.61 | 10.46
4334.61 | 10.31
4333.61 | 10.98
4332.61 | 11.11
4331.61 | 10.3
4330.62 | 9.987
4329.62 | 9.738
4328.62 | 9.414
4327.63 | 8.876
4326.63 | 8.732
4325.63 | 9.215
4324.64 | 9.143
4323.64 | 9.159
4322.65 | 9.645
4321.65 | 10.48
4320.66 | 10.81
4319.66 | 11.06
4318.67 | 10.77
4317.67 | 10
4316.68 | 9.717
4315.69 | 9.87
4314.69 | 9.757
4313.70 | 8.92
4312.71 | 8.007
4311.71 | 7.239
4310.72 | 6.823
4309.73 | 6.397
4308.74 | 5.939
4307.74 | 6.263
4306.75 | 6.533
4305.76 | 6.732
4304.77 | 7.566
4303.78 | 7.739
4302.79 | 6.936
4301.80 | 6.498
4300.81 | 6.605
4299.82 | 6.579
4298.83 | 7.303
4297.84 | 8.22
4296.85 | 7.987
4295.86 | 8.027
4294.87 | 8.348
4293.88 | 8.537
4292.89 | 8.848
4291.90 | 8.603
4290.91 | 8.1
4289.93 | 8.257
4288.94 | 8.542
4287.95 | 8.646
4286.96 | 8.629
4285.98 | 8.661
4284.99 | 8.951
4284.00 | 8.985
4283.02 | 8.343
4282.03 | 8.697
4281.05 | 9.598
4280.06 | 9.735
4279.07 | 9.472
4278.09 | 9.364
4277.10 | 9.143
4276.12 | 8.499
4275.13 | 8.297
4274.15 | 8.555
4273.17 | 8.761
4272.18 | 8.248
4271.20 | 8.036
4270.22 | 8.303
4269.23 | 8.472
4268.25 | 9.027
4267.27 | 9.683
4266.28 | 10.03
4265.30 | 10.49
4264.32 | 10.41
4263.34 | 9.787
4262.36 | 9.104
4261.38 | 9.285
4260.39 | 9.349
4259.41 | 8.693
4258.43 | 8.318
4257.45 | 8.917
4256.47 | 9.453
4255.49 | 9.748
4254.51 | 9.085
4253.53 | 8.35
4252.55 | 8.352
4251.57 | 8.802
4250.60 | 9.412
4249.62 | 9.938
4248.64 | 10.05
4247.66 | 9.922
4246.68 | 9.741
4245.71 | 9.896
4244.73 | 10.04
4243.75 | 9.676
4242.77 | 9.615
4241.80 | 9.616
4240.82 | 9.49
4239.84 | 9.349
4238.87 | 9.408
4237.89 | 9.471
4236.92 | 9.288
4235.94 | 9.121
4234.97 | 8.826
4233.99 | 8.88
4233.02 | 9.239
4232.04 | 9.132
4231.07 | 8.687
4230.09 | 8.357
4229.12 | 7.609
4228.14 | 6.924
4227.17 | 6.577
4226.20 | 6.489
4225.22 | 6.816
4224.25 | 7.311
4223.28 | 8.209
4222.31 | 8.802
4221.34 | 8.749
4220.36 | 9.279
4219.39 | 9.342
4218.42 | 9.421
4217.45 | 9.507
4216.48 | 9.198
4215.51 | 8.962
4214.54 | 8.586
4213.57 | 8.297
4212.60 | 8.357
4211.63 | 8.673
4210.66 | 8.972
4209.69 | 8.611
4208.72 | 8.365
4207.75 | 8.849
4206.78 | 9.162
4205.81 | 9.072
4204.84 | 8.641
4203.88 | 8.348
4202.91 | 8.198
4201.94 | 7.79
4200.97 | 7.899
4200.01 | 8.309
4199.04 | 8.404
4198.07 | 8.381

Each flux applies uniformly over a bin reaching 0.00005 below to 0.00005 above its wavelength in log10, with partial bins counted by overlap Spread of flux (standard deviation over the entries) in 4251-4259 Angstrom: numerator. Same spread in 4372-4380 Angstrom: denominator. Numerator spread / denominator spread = 3.0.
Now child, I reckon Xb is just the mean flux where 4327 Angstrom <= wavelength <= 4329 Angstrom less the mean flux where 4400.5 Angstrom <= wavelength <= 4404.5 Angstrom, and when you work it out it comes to -1.1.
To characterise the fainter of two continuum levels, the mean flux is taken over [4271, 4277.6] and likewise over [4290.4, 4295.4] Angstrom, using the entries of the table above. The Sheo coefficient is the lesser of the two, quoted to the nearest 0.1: 8.5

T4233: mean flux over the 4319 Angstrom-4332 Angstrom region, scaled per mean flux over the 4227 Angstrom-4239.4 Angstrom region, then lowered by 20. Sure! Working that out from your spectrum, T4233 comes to -18.87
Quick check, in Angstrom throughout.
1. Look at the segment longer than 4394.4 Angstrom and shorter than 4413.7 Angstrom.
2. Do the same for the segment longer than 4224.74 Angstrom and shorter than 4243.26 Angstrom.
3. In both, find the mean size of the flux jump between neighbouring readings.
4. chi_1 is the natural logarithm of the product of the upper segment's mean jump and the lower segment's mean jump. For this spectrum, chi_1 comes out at -2.3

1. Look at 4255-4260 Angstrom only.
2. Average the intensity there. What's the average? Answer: 9.0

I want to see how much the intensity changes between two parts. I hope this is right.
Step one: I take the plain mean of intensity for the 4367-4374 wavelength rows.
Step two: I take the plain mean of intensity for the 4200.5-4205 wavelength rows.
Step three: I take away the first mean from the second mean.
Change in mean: -2.6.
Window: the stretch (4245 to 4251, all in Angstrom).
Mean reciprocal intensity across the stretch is 0.102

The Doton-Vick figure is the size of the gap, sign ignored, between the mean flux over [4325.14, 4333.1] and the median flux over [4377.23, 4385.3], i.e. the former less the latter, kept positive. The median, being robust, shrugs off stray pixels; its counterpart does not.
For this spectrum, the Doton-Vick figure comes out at 0.48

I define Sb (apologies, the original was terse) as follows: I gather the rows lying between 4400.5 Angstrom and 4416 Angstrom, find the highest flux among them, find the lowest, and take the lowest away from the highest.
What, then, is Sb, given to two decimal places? 2.05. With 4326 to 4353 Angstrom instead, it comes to 2.54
